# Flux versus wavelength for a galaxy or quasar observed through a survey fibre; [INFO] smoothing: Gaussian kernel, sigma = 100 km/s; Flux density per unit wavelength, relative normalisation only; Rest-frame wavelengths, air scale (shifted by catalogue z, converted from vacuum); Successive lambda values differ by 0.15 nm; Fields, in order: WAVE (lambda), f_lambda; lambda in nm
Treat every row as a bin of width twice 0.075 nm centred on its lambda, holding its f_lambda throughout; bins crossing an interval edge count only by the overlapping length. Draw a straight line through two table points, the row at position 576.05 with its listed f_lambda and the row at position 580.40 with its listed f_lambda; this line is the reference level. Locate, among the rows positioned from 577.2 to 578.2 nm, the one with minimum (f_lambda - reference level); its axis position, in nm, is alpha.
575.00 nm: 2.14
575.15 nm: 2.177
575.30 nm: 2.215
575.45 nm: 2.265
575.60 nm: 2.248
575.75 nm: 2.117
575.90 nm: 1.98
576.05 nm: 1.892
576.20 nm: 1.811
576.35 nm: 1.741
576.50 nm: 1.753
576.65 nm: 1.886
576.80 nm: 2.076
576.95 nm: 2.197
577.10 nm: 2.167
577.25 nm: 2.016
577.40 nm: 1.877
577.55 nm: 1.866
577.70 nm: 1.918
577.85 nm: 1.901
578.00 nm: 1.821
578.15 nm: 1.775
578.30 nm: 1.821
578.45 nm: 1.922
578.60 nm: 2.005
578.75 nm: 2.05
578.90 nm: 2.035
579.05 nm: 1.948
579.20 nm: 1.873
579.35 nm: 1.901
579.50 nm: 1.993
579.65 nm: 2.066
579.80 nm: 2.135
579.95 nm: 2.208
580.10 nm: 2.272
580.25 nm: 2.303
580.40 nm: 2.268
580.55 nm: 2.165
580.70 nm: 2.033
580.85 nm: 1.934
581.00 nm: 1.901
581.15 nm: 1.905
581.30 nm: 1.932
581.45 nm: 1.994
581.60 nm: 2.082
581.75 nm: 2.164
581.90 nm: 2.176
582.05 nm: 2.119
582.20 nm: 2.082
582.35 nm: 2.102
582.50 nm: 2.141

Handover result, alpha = 578.15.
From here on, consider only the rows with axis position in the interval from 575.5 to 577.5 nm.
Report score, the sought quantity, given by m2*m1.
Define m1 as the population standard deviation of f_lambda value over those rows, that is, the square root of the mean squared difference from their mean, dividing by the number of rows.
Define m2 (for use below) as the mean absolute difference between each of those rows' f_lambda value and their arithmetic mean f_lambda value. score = 0.023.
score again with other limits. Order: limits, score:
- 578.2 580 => 0.009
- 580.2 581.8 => 0.017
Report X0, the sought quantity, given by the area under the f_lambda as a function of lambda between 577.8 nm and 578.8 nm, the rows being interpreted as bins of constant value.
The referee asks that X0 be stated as 1.90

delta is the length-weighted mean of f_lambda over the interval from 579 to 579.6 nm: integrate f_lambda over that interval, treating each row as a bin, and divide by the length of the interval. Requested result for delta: 1.93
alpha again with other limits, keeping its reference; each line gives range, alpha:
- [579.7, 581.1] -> 581.00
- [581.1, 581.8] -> 581.15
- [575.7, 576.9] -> 576.50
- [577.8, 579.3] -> 578.15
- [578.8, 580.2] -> 579.20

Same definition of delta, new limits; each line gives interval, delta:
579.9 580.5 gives 2.26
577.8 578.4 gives 1.83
